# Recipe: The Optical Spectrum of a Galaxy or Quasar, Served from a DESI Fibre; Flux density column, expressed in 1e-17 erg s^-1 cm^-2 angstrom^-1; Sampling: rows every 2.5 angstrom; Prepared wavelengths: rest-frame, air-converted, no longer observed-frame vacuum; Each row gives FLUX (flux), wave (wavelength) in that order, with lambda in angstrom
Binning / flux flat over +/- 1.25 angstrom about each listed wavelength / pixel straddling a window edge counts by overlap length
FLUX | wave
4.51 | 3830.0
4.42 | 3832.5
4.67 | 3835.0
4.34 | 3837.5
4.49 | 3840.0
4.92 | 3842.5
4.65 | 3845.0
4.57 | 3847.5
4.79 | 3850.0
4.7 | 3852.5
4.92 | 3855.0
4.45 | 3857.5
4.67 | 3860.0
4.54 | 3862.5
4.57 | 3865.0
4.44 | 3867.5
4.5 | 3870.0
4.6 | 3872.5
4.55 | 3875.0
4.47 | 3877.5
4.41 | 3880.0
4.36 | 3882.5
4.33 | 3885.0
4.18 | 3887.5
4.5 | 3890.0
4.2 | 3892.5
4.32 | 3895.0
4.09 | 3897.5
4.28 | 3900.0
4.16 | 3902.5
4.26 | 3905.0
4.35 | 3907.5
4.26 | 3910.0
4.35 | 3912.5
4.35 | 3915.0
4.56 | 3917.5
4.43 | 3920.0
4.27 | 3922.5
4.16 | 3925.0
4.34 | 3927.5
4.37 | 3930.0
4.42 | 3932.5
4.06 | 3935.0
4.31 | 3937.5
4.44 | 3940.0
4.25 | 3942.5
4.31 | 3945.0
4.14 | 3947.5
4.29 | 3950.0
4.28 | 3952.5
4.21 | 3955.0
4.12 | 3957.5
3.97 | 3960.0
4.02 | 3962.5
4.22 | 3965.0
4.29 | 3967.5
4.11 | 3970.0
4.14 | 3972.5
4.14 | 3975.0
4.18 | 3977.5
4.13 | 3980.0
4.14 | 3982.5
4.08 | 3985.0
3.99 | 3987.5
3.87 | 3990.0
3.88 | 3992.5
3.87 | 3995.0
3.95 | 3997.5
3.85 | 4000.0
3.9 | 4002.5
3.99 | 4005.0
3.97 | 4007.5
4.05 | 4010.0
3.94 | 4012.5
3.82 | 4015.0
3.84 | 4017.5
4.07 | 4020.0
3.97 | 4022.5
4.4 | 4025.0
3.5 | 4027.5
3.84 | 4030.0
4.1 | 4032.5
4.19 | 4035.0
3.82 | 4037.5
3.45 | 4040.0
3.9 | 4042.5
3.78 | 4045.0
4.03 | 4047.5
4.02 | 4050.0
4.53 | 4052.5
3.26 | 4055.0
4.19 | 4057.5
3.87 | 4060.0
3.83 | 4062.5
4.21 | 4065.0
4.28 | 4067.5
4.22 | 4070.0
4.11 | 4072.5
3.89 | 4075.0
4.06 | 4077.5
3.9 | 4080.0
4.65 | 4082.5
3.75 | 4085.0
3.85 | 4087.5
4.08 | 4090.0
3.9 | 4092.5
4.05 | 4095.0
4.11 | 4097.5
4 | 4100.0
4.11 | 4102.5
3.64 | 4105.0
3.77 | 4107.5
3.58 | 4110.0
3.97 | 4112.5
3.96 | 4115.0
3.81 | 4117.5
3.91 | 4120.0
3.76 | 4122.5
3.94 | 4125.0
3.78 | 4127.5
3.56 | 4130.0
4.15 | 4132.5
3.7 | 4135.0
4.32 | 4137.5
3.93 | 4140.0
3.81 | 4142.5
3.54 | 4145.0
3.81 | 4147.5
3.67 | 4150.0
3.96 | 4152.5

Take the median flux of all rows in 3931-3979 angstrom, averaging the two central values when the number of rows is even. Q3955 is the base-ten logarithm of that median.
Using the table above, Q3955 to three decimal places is 0.624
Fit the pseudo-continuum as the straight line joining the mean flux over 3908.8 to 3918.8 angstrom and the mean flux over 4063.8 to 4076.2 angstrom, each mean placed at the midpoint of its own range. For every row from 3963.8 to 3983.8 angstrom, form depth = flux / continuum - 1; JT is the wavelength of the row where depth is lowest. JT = 3970.0 angstrom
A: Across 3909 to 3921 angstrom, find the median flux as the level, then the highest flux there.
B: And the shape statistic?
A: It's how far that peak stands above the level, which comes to 0.21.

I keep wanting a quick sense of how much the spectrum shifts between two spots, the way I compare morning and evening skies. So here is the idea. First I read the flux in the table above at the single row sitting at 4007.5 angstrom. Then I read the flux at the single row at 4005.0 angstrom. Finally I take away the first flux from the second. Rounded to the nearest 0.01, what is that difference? 0.02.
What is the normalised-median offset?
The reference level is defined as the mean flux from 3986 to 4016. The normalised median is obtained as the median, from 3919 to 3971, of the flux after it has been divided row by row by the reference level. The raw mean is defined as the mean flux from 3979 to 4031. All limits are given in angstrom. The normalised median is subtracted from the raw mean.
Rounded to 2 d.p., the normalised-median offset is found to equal 2.87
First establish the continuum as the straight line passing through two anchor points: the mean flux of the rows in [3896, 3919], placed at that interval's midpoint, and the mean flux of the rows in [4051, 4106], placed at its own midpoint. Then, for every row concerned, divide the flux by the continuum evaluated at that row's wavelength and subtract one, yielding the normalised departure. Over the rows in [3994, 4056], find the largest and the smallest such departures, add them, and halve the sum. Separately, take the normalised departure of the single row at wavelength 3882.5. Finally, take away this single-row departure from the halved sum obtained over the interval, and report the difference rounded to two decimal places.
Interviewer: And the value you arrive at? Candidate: -0.05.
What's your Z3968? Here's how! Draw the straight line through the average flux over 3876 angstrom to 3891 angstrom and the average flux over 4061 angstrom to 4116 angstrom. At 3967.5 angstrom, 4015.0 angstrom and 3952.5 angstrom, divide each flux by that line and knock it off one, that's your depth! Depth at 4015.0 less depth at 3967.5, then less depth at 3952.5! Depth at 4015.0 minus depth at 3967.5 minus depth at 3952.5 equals 0.10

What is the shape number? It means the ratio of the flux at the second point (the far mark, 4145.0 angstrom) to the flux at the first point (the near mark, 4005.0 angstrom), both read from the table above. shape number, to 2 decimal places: 0.89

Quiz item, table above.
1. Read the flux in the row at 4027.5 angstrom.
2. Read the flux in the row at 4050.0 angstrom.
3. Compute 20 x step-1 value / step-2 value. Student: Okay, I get 17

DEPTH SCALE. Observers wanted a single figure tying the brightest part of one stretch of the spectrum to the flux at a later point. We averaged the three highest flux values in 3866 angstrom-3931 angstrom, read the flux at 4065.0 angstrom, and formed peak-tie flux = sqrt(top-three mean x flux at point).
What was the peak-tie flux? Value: 4.39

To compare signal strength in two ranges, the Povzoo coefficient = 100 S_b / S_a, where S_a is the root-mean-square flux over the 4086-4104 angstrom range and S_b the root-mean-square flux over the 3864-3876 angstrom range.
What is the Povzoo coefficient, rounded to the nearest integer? 113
